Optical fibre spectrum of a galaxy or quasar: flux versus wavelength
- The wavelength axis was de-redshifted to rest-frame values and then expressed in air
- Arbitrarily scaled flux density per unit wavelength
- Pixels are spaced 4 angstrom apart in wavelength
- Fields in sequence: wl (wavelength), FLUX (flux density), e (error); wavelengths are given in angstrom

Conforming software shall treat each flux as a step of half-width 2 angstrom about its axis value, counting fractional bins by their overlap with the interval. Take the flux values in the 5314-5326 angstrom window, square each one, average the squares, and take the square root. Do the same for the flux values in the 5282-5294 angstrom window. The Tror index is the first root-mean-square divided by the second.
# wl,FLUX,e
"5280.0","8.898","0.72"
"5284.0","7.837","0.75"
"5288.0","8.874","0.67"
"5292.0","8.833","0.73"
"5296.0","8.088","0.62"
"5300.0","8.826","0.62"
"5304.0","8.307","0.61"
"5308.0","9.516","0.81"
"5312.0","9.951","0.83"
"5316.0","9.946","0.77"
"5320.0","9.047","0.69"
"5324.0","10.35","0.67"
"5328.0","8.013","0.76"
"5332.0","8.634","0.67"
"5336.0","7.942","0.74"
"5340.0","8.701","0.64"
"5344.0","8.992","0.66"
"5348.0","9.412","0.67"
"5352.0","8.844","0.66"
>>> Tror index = 1.15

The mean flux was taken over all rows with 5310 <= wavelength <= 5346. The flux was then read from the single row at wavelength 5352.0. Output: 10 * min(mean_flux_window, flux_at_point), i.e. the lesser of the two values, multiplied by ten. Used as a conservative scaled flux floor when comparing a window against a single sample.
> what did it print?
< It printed 88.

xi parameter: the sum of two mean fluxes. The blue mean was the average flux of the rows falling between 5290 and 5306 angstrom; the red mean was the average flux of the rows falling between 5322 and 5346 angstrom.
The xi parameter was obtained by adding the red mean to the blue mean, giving 17.3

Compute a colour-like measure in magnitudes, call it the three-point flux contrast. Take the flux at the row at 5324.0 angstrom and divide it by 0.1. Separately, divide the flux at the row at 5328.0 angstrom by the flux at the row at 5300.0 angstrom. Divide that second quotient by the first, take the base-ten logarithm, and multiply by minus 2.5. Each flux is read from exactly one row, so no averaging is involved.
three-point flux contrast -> 5.14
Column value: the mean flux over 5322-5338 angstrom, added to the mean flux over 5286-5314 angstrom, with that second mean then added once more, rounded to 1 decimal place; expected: 26.6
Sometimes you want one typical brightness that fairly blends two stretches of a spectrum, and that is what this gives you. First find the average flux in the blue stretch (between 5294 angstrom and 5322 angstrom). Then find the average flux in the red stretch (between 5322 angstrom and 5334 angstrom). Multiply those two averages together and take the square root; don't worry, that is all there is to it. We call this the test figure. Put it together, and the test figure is 9.0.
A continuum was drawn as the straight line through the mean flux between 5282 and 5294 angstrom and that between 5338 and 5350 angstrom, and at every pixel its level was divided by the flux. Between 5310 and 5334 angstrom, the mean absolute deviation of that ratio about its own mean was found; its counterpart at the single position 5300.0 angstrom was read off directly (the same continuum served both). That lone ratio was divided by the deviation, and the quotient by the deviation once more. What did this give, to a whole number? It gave 140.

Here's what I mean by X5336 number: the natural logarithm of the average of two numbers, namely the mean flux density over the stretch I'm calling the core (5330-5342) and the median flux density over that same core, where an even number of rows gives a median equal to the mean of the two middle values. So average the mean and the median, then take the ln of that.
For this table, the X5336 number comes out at 2.14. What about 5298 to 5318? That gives 2.24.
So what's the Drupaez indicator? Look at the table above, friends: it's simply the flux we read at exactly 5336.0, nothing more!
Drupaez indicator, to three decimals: 7.942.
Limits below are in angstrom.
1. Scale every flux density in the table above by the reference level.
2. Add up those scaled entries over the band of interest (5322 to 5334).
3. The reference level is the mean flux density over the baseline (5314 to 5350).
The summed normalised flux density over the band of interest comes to 3.00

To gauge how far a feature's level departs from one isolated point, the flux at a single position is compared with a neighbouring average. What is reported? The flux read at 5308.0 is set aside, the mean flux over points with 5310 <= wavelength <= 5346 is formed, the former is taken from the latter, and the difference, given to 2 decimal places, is -0.45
